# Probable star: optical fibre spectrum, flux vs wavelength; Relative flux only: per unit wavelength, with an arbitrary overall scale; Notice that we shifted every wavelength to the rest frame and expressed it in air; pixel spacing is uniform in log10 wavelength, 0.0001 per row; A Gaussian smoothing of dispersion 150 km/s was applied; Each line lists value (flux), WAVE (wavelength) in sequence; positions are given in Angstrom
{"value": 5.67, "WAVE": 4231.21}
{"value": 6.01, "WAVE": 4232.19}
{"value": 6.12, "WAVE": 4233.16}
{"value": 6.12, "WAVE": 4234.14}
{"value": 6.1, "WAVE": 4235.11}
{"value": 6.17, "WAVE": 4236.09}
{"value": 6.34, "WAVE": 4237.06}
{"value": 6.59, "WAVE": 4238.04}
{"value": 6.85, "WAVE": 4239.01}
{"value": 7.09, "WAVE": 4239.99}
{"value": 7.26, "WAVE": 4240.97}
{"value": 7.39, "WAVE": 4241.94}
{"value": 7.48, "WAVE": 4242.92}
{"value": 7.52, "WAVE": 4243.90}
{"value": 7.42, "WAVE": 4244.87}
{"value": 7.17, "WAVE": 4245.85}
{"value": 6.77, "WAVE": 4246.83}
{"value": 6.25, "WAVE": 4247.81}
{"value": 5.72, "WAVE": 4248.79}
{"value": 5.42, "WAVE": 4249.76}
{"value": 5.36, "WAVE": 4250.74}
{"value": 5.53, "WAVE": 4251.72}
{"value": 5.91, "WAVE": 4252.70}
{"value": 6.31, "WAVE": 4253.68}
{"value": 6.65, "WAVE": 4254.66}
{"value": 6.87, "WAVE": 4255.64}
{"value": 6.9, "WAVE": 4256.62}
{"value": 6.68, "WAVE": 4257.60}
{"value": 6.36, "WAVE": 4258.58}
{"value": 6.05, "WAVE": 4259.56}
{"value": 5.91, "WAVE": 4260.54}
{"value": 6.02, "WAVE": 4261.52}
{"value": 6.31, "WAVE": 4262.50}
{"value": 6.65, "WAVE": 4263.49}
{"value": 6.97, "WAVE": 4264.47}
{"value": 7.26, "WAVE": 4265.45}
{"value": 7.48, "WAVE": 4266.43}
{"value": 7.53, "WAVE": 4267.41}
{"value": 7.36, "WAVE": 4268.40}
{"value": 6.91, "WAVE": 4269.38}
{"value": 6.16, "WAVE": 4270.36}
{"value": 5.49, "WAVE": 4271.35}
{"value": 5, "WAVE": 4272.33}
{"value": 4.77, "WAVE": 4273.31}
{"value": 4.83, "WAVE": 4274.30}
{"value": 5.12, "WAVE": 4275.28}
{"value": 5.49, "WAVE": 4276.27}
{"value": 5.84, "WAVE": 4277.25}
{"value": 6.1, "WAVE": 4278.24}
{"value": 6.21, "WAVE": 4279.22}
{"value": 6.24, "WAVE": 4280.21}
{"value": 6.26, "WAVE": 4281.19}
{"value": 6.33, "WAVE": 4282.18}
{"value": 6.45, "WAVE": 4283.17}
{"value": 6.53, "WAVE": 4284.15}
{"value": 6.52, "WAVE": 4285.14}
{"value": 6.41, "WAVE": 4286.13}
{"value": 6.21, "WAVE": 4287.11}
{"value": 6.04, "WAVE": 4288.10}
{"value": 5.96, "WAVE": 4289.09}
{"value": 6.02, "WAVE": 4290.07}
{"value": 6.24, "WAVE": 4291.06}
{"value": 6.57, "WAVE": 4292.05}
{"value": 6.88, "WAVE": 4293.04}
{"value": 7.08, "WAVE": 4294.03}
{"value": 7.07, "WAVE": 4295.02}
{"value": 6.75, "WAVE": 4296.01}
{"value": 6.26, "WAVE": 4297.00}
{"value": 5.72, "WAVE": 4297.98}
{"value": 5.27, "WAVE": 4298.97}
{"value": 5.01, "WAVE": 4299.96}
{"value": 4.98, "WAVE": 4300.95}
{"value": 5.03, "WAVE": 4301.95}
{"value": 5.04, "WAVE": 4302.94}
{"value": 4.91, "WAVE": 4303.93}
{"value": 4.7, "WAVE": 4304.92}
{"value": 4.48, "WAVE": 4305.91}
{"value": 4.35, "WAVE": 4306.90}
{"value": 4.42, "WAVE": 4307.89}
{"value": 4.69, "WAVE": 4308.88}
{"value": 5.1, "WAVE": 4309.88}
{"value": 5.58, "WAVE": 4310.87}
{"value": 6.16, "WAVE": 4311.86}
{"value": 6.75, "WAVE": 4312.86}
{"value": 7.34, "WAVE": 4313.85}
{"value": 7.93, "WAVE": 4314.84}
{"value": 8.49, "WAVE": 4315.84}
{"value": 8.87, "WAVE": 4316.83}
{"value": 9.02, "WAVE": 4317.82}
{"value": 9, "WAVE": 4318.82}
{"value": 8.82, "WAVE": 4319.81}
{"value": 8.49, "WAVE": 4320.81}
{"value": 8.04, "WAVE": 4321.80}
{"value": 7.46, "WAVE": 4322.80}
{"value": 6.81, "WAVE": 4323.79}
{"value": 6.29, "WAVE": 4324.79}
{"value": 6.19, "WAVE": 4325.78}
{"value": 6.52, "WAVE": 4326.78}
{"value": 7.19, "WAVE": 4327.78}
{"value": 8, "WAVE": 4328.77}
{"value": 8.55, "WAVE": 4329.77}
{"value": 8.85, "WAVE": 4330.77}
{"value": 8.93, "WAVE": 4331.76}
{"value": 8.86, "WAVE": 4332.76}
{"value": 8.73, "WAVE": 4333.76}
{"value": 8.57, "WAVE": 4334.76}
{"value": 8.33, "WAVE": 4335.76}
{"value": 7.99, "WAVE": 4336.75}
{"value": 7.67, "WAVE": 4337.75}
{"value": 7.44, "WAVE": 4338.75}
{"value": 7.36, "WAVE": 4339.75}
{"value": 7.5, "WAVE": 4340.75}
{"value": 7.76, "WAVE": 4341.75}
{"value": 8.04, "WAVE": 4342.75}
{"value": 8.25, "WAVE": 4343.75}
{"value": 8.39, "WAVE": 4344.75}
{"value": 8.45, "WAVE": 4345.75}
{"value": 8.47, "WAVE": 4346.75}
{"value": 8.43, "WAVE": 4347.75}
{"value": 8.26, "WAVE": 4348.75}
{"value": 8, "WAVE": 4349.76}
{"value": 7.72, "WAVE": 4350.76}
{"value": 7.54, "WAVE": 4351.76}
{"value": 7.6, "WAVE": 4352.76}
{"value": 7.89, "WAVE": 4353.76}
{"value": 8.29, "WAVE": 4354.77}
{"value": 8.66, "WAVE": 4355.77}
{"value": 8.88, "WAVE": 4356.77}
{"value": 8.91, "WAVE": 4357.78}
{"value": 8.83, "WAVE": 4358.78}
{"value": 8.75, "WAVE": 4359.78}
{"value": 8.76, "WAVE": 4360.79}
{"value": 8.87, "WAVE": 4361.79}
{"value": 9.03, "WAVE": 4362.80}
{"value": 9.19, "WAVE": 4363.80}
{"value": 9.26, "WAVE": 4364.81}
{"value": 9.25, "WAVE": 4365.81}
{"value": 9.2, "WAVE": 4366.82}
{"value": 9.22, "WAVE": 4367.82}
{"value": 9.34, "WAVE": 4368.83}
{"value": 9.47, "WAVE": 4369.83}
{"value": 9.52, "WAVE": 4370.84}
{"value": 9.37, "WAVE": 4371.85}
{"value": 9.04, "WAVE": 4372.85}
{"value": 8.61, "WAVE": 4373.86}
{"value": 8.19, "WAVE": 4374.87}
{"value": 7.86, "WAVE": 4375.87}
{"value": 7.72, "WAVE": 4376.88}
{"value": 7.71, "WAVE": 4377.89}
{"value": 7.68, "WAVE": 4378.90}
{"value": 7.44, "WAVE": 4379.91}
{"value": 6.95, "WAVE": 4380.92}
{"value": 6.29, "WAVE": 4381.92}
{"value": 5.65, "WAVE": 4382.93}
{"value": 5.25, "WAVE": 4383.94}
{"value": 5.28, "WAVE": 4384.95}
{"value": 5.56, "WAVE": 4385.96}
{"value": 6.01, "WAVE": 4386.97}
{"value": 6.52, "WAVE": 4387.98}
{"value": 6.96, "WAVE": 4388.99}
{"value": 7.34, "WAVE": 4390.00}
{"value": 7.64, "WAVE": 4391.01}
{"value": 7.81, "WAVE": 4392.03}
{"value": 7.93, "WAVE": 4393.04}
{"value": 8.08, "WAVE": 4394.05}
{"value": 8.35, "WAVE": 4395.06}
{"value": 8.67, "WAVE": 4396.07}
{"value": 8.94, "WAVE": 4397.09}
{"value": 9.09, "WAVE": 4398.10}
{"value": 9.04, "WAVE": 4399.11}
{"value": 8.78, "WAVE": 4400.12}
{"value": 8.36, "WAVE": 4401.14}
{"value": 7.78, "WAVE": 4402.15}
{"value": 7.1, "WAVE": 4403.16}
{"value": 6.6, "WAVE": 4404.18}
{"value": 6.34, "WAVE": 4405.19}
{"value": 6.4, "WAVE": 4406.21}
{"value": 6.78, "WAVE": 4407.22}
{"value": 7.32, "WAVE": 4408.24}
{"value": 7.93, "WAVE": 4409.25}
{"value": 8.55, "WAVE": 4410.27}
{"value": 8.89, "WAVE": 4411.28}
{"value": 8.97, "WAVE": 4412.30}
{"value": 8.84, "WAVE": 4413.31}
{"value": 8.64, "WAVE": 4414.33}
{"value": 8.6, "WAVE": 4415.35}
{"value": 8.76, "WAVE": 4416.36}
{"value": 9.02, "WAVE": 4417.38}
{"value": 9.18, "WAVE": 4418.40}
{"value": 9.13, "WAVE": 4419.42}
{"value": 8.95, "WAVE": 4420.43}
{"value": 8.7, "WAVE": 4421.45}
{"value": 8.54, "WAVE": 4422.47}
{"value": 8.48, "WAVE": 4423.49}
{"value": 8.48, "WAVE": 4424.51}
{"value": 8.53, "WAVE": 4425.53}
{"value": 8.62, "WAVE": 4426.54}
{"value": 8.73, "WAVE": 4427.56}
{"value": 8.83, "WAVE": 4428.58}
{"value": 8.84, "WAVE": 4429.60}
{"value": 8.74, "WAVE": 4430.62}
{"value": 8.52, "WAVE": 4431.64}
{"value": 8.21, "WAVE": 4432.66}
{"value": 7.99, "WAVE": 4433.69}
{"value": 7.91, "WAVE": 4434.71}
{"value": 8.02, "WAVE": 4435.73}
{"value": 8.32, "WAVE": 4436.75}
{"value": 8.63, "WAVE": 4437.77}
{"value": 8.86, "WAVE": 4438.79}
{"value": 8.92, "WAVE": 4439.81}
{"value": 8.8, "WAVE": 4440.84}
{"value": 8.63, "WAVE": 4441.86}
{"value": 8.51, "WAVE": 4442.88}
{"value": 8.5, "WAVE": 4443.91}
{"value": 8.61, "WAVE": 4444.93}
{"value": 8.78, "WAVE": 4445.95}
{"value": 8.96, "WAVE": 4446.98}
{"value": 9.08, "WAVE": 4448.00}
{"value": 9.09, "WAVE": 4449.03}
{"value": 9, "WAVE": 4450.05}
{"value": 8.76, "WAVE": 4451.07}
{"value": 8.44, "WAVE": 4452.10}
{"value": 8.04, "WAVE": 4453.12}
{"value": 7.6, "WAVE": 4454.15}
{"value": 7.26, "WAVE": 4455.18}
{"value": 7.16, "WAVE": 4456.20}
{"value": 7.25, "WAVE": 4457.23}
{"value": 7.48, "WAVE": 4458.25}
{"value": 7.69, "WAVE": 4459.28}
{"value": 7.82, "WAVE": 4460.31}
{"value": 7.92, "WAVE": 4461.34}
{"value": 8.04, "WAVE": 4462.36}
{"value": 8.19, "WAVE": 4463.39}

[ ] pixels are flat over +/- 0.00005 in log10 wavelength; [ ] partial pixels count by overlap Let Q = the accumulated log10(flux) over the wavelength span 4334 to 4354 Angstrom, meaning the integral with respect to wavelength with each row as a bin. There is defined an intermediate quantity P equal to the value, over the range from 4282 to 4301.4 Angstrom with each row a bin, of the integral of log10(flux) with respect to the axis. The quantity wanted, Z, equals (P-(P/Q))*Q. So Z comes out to 262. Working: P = 15.4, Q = 18.05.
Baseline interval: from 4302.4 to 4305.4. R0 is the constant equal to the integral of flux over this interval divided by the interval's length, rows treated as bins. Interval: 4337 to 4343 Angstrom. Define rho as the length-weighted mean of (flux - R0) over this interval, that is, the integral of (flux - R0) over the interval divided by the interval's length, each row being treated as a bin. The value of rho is 2.7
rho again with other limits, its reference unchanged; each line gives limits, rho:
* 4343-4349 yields 3.5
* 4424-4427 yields 3.7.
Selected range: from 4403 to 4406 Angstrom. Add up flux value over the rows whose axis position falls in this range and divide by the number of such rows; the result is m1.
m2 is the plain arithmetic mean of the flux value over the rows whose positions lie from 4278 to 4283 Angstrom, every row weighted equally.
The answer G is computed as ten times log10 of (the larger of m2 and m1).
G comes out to 8.25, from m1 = 7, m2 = 6.2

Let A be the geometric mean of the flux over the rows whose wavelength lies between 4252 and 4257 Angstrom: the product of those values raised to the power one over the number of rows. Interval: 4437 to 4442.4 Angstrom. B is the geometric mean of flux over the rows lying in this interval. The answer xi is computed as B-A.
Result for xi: 2.3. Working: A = 6.5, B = 8.8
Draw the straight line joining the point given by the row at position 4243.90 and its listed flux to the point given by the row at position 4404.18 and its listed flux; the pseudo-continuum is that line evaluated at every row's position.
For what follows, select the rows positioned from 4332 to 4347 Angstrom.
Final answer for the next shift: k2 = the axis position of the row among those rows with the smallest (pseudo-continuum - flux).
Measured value 4332.76 Angstrom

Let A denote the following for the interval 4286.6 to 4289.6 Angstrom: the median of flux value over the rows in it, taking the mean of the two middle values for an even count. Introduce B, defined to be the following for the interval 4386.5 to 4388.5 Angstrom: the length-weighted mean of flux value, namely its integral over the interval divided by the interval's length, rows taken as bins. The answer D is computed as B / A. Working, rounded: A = 6.0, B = 6.3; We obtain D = 1.04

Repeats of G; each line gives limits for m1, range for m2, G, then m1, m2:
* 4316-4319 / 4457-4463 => 9.52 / 9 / 7.7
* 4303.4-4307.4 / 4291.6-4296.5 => 8.37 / 5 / 6.9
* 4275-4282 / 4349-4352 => 8.89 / 6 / 7.8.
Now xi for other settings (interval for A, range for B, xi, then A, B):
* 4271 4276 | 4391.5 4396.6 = 3.1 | 5.0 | 8.2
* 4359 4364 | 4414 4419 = -0.1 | 8.9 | 8.8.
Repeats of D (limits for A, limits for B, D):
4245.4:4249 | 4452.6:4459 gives 1.15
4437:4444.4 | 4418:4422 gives 1.04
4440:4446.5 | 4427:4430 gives 1.02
